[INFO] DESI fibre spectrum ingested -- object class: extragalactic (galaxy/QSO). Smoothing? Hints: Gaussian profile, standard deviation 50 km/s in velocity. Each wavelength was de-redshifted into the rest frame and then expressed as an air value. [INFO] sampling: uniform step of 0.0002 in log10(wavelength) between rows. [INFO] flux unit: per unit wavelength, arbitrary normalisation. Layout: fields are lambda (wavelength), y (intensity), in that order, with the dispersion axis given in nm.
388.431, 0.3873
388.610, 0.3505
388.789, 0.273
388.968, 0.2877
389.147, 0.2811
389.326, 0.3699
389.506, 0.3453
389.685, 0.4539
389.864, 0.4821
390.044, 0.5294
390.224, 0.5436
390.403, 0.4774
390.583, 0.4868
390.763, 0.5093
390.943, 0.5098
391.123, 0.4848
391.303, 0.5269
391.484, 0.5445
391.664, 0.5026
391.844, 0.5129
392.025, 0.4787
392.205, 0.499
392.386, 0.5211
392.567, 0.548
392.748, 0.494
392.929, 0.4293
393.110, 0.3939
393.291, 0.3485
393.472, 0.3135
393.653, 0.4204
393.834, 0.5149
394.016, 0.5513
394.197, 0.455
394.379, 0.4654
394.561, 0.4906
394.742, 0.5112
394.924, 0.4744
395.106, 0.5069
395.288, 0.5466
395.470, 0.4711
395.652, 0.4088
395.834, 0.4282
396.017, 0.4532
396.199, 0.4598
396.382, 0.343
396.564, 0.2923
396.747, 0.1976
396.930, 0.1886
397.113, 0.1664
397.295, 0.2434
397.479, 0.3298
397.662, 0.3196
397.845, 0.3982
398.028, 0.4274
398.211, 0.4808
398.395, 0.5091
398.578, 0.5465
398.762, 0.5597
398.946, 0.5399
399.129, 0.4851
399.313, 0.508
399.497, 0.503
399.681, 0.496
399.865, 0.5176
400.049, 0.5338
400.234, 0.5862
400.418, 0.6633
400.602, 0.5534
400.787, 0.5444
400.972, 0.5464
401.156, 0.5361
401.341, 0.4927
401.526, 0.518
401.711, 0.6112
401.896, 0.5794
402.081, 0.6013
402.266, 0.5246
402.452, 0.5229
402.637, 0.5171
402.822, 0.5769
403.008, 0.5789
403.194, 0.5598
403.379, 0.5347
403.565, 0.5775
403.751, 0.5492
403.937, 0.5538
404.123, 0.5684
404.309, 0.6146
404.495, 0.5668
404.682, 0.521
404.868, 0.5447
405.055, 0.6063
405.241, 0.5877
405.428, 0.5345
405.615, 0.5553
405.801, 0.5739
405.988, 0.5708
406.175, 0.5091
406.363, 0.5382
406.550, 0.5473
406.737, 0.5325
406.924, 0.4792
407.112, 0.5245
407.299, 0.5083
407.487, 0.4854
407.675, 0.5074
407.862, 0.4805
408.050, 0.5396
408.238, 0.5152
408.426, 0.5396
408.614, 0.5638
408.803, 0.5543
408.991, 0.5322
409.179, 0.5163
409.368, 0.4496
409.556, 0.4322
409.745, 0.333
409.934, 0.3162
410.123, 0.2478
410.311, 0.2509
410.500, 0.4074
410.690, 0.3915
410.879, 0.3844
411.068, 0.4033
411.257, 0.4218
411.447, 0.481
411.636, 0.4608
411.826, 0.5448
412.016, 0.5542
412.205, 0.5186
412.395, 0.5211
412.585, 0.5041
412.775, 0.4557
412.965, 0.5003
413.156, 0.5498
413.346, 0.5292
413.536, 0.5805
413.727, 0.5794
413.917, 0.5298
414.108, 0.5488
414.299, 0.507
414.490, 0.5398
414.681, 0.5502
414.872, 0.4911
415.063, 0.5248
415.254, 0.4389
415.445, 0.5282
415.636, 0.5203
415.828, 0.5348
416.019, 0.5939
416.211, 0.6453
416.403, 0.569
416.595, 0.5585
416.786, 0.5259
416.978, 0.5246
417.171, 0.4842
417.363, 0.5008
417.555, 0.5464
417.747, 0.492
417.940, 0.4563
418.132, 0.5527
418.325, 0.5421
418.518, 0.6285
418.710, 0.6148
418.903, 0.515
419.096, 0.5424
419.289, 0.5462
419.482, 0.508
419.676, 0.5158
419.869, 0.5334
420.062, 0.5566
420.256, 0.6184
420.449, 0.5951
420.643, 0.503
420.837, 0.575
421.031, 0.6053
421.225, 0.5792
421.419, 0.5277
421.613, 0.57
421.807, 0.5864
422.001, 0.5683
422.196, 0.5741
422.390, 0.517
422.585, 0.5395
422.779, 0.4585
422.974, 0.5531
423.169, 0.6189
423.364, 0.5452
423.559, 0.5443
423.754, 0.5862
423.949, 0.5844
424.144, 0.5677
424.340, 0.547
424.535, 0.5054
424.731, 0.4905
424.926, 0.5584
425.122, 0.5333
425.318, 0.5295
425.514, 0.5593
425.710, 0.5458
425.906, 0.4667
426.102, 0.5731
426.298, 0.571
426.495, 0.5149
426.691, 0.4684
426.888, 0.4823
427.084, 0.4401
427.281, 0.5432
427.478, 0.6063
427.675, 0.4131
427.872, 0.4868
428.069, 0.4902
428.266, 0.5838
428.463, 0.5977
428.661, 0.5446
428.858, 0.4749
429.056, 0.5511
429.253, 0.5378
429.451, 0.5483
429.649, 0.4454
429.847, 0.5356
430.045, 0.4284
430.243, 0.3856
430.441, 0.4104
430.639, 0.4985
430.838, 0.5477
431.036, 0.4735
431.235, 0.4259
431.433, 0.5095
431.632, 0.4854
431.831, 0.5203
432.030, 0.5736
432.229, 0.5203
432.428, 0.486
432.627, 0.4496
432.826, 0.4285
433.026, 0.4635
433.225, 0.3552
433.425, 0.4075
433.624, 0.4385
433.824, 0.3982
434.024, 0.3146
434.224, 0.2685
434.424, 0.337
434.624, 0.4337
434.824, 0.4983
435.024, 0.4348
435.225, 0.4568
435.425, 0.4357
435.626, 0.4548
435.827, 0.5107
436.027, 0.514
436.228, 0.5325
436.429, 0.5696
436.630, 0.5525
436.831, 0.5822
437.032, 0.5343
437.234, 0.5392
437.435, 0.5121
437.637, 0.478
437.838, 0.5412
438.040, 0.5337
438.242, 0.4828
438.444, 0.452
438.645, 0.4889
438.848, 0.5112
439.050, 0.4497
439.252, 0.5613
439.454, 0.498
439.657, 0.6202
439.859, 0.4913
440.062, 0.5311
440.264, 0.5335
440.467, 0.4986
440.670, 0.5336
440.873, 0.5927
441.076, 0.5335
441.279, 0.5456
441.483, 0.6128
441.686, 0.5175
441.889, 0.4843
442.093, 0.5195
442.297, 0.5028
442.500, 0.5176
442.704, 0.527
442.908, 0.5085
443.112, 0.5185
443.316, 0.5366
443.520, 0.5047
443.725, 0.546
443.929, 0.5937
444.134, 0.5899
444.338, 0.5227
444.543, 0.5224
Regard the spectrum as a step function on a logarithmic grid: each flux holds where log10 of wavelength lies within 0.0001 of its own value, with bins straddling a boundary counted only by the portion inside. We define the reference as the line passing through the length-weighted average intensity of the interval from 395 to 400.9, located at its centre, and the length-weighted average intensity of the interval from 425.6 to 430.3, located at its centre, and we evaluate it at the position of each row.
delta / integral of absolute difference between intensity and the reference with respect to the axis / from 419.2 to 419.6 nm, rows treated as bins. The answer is 0.014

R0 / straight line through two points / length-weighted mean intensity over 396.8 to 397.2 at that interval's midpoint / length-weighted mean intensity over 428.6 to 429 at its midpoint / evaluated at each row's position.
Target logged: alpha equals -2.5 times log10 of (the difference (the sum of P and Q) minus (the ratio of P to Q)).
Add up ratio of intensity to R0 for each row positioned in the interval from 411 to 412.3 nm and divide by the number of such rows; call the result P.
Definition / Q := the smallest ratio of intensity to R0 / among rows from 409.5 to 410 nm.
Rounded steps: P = 1.46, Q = 1.01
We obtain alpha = 0.0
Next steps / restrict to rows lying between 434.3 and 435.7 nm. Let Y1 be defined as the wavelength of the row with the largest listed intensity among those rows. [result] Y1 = 434.824 nm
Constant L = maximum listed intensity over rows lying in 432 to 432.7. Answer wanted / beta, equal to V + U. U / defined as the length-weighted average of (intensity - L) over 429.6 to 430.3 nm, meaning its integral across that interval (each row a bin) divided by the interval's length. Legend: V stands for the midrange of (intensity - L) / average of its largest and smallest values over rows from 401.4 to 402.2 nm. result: -0.13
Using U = -0.12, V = -0.01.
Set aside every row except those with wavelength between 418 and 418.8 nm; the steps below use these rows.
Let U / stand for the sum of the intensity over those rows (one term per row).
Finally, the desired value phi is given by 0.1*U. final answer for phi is 0.23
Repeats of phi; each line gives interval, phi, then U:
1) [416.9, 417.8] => 0.25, 2.5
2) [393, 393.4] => 0.07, 0.7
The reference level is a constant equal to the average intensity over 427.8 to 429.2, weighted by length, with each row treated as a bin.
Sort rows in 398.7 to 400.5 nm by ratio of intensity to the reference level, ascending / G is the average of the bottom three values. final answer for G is 0.93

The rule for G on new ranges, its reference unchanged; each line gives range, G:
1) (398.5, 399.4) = 0.96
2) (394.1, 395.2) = 0.87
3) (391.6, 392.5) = 0.92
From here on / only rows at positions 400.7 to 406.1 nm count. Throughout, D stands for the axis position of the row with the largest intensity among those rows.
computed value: 404.309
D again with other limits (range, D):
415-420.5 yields 416.211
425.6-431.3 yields 427.478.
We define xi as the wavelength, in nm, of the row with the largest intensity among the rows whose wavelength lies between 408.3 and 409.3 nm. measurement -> 408.614 nm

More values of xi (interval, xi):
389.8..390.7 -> 390.224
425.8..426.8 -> 426.102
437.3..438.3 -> 437.838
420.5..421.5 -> 421.031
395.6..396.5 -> 396.199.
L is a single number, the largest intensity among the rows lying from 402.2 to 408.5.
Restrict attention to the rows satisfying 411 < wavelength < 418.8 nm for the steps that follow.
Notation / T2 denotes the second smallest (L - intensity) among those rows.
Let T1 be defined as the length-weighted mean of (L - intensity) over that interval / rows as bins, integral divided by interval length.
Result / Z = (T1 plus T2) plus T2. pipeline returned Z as 0.06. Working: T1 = 0.09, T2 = -0.014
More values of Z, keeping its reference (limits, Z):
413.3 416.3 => 0.12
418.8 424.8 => 0.06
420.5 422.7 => 0.11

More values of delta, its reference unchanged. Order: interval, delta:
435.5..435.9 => 0.020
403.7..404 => 0.028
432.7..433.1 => 0.031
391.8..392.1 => 0.019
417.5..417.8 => 0.009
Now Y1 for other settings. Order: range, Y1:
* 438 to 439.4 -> 439.252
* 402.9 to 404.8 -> 404.309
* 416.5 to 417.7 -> 416.595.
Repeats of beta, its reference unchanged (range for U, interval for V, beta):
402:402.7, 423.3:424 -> -0.04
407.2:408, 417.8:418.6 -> -0.11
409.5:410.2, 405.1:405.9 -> -0.26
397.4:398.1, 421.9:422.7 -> -0.23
